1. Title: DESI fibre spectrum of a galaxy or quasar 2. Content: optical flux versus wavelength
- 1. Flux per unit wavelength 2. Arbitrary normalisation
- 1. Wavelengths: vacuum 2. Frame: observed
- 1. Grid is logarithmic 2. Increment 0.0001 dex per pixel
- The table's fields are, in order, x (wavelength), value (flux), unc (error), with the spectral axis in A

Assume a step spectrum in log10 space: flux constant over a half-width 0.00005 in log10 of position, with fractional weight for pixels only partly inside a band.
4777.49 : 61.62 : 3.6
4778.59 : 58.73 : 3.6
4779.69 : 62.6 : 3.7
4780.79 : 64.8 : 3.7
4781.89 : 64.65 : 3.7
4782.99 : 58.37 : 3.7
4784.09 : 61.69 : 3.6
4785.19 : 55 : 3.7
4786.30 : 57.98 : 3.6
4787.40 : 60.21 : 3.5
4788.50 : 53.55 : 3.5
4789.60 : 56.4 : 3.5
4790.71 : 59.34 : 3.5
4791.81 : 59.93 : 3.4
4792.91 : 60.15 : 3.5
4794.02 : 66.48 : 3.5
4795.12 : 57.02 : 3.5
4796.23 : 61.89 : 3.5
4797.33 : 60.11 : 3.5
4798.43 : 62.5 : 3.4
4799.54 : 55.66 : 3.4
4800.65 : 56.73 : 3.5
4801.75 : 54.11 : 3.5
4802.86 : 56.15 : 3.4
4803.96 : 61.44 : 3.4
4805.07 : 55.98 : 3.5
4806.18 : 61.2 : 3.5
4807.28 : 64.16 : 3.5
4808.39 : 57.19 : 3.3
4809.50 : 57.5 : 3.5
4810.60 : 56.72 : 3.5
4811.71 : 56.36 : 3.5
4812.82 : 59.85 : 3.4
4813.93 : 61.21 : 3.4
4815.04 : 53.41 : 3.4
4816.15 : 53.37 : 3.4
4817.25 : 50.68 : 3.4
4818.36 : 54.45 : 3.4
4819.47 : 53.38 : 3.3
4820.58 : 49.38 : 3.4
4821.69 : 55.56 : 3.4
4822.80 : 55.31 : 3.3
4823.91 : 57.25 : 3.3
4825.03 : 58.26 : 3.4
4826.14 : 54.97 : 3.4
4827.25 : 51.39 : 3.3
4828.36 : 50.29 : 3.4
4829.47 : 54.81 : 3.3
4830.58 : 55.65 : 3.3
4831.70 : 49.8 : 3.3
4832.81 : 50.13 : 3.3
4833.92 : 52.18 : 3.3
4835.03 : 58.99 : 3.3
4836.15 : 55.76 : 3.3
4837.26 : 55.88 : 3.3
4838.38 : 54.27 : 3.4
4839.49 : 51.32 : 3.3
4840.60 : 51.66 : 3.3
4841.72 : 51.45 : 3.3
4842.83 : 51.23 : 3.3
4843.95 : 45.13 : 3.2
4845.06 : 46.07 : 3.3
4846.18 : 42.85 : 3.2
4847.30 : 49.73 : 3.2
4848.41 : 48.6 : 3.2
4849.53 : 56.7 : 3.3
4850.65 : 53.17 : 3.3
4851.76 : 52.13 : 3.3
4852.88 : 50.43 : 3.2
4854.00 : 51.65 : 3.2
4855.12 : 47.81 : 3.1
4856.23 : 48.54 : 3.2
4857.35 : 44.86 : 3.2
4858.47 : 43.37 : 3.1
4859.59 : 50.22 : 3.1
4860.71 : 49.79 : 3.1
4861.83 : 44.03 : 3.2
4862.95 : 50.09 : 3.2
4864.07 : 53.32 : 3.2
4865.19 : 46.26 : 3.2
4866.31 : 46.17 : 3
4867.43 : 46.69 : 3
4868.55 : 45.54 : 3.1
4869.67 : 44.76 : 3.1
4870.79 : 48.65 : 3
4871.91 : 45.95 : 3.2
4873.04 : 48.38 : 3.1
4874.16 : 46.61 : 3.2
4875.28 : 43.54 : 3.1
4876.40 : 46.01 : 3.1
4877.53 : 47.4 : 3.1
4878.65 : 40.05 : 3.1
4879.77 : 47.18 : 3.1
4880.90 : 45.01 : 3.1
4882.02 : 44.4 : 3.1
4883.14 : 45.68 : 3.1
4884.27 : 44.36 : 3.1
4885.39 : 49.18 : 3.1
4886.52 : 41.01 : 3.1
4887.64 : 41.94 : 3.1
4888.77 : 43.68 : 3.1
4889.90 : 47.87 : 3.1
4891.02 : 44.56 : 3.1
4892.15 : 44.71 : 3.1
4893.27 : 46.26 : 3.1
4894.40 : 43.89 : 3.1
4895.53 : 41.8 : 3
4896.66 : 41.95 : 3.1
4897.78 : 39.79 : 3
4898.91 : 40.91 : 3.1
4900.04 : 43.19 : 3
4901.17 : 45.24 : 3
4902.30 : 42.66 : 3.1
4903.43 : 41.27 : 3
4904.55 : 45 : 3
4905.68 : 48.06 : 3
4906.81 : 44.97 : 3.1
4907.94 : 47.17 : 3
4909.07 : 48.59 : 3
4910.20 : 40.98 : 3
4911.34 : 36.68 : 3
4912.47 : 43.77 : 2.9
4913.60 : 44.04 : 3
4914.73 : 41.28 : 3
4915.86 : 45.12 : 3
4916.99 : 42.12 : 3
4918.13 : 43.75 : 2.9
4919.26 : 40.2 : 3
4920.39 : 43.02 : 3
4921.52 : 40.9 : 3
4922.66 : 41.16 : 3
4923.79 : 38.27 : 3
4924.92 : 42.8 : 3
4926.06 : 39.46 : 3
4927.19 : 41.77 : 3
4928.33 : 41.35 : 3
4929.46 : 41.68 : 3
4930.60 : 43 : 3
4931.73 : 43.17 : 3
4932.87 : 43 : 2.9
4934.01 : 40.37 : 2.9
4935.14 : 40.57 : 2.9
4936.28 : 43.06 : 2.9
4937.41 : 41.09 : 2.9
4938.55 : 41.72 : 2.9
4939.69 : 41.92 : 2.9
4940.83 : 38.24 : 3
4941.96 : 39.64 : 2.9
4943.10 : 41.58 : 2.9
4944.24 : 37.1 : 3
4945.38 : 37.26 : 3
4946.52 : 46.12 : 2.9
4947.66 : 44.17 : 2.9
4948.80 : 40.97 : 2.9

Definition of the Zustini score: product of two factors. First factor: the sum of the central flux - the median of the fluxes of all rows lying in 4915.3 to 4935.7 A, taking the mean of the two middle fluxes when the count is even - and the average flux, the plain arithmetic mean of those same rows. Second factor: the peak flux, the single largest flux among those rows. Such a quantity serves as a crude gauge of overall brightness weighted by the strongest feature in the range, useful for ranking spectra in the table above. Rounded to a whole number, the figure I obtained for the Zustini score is 3767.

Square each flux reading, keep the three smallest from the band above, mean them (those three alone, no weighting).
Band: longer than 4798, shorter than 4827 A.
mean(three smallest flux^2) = 2618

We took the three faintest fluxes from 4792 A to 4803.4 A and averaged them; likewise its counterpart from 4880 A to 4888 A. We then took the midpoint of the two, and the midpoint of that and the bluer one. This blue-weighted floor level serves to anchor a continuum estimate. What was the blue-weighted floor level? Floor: 52.1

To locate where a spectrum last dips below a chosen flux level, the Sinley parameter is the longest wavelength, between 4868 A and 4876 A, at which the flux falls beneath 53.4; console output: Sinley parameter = 4875.28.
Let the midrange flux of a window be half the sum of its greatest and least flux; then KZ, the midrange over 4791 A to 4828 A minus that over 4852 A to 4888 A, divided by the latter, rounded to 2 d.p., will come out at 0.24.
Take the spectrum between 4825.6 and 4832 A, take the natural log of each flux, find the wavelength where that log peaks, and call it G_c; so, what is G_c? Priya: 4830.58 A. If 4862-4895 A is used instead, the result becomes 4864.07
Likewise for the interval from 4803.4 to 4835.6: 4807.28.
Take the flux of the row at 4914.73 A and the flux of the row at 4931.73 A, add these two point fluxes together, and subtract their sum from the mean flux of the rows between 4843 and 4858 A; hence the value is -35.4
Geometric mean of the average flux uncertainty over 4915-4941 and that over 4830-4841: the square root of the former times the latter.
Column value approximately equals 3.13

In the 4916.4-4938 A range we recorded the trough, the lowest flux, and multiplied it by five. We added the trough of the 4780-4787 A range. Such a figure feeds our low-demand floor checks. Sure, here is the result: 246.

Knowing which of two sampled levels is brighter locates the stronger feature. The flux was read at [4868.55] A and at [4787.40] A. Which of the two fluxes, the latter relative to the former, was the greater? 60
